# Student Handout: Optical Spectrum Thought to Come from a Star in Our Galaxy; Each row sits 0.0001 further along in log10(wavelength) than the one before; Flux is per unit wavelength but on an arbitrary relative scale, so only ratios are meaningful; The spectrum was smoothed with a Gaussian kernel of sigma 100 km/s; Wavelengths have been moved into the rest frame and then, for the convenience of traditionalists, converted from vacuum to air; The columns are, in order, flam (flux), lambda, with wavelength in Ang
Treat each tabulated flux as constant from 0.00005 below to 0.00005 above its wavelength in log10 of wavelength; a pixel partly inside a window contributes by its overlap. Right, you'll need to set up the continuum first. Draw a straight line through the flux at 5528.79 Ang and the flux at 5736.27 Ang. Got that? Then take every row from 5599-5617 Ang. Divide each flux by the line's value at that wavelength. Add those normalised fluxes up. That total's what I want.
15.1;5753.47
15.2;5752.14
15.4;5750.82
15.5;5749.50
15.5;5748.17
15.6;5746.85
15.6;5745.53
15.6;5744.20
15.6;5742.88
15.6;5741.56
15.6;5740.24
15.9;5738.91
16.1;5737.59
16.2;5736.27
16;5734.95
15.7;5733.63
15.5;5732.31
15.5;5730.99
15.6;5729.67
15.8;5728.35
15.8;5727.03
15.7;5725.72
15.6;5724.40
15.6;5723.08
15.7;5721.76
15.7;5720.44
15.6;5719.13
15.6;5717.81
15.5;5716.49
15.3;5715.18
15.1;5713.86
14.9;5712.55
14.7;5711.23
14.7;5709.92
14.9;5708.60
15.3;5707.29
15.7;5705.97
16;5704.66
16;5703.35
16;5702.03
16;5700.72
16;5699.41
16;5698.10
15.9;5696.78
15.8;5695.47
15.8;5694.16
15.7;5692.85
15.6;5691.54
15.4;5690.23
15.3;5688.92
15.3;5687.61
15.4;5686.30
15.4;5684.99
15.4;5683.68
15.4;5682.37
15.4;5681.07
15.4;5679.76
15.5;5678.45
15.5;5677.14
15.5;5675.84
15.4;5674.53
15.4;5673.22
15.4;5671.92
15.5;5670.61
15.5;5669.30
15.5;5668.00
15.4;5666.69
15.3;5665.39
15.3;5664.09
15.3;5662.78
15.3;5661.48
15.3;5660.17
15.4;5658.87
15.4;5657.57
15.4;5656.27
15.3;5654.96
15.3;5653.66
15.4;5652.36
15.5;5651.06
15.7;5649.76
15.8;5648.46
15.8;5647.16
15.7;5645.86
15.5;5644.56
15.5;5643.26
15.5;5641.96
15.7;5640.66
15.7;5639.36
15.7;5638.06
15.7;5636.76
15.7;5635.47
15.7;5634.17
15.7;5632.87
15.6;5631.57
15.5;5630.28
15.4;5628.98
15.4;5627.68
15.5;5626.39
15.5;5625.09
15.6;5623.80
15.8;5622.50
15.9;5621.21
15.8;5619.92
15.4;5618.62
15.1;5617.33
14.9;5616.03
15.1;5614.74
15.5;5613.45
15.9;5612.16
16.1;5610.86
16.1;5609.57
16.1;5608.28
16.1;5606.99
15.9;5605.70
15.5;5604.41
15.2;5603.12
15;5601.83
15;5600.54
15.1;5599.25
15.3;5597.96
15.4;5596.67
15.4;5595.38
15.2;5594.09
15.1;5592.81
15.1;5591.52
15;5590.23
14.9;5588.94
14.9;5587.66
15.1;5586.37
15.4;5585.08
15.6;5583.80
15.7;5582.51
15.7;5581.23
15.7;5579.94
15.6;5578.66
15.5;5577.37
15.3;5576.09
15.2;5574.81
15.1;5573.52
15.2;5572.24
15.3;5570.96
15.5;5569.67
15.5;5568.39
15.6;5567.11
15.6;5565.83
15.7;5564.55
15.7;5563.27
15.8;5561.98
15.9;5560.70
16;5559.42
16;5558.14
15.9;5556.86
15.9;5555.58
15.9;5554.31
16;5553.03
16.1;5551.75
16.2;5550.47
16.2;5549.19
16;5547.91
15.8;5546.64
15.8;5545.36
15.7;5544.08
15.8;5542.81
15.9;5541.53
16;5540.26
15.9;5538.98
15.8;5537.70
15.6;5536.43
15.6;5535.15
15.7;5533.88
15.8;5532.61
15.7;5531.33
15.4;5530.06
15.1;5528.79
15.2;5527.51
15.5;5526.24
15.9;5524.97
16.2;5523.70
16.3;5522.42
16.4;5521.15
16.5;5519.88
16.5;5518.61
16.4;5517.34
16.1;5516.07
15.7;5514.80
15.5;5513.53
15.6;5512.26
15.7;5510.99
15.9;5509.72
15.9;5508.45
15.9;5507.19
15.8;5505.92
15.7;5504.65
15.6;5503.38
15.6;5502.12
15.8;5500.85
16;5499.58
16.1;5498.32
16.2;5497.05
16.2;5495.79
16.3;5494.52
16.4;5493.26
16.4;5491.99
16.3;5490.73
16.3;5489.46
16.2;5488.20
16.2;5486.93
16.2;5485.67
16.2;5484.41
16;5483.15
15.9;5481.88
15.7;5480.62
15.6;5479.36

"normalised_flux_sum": 14.0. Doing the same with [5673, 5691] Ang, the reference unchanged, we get 13.6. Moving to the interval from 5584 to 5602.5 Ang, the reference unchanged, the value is 13.7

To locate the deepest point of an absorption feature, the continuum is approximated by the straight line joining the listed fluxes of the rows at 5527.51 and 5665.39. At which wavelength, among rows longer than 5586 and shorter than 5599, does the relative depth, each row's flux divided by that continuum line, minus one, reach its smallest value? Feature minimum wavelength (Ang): 5588.94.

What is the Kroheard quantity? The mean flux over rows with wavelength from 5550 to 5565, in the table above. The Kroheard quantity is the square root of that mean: 3.99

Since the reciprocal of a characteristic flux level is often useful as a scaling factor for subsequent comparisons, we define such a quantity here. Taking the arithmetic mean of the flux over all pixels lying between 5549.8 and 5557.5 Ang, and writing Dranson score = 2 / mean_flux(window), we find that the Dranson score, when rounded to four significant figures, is 0.1250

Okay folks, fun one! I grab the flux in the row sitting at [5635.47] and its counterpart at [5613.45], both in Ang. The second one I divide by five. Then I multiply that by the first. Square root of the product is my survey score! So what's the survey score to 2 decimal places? 6.98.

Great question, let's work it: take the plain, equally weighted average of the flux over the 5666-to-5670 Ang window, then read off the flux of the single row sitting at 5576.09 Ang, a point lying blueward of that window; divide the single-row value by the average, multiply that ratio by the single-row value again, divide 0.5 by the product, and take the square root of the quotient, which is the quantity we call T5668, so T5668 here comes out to 0.182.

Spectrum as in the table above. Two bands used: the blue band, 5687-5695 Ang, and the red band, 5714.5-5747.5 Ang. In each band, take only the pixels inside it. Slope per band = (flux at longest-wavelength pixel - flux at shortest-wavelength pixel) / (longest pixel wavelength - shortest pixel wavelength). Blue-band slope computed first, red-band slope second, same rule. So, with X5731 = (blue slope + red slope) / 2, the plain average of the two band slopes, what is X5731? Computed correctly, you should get 0.043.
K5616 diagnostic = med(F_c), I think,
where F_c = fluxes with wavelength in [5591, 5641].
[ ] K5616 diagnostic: 15.5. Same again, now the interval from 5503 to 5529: 15.9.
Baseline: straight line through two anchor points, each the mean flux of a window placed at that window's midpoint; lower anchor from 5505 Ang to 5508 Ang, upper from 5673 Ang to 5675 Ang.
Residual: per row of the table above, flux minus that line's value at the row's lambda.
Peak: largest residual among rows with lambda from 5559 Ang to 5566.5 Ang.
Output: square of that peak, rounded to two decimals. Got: 0.09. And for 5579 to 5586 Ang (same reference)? 0.00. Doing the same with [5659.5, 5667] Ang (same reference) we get 0.00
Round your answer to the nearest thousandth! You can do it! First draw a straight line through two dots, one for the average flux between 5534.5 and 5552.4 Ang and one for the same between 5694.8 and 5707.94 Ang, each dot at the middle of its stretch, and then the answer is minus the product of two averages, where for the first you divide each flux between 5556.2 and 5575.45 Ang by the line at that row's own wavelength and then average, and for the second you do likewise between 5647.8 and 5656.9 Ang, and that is -0.958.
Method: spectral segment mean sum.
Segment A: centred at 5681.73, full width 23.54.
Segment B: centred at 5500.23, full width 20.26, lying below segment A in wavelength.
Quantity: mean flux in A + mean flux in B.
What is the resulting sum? 31.4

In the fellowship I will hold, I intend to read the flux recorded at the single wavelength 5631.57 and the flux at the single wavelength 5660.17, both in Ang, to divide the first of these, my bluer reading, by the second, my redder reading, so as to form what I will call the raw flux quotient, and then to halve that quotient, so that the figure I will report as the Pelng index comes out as 0.510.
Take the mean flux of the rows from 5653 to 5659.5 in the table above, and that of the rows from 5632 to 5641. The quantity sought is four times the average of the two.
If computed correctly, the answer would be 62.1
